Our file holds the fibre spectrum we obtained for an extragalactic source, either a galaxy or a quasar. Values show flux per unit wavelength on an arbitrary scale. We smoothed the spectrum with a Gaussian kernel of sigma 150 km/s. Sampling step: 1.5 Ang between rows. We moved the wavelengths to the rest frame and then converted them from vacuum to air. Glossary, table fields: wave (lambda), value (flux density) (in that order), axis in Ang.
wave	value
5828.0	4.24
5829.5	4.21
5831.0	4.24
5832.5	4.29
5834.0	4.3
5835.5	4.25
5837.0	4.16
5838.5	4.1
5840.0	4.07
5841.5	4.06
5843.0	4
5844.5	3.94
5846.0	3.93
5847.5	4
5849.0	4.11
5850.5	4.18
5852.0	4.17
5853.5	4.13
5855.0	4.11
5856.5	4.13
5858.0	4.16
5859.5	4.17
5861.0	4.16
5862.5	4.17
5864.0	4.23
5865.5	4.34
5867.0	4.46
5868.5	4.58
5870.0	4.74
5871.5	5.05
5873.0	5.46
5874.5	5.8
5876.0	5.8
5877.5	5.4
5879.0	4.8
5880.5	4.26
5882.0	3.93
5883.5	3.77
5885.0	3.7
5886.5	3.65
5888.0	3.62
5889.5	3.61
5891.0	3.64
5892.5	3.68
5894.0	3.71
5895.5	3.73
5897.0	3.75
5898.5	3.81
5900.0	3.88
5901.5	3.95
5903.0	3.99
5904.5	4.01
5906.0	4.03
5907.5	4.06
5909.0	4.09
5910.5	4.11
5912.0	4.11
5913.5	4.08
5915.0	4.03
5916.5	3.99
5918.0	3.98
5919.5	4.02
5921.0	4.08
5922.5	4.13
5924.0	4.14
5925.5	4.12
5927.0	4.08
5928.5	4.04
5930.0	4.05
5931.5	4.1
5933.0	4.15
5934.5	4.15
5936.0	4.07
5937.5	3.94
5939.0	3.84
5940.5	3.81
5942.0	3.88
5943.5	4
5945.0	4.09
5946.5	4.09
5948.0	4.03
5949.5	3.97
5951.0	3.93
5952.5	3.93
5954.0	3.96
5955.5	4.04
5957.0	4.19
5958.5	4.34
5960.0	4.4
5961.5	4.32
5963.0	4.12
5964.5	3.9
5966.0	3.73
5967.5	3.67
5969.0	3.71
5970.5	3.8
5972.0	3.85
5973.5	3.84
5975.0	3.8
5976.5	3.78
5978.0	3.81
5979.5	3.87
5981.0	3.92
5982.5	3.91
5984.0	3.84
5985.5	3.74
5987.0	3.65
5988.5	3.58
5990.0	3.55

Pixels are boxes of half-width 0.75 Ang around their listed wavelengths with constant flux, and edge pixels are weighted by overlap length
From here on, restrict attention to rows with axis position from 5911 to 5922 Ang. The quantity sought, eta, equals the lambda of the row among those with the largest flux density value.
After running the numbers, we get 5912.0 Ang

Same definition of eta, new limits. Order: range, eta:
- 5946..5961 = 5960.0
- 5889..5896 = 5895.5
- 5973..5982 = 5981.0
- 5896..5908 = 5907.5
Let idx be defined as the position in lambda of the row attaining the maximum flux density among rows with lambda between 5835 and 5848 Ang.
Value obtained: 5835.5 Ang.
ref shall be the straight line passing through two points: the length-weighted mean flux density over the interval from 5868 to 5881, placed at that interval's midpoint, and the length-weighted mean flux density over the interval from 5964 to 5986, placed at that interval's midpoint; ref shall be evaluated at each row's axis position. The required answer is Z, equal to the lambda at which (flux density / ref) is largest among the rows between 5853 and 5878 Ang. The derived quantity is 5876.0 Ang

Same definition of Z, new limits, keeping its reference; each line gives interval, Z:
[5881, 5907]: 5906.0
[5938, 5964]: 5960.0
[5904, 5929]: 5924.0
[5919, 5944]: 5934.5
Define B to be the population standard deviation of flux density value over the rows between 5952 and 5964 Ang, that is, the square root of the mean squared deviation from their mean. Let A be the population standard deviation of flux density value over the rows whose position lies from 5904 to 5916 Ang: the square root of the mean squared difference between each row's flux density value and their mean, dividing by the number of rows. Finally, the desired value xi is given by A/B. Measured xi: 0.2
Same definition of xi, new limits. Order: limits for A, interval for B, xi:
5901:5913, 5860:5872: 0.2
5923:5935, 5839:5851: 0.5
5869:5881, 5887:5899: 7.9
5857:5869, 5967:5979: 2.6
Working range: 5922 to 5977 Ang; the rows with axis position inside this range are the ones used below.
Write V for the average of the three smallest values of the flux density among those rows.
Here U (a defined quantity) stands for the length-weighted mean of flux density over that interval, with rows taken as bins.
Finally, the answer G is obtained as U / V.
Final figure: 1.08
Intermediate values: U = 4.00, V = 3.70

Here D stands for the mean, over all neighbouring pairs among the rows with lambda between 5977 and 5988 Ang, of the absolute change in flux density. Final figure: 0.06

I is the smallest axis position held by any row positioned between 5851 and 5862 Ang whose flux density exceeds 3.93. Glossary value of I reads 5852.0 Ang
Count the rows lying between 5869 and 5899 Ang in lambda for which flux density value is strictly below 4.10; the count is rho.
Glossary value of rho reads 12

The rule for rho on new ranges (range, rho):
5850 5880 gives 0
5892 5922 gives 18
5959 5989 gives 17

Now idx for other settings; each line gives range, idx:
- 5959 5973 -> 5960.0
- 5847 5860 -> 5850.5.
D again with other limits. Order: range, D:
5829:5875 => 0.08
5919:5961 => 0.06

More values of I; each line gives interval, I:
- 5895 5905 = 5901.5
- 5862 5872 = 5862.5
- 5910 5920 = 5910.5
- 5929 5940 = 5930.0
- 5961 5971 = 5961.5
